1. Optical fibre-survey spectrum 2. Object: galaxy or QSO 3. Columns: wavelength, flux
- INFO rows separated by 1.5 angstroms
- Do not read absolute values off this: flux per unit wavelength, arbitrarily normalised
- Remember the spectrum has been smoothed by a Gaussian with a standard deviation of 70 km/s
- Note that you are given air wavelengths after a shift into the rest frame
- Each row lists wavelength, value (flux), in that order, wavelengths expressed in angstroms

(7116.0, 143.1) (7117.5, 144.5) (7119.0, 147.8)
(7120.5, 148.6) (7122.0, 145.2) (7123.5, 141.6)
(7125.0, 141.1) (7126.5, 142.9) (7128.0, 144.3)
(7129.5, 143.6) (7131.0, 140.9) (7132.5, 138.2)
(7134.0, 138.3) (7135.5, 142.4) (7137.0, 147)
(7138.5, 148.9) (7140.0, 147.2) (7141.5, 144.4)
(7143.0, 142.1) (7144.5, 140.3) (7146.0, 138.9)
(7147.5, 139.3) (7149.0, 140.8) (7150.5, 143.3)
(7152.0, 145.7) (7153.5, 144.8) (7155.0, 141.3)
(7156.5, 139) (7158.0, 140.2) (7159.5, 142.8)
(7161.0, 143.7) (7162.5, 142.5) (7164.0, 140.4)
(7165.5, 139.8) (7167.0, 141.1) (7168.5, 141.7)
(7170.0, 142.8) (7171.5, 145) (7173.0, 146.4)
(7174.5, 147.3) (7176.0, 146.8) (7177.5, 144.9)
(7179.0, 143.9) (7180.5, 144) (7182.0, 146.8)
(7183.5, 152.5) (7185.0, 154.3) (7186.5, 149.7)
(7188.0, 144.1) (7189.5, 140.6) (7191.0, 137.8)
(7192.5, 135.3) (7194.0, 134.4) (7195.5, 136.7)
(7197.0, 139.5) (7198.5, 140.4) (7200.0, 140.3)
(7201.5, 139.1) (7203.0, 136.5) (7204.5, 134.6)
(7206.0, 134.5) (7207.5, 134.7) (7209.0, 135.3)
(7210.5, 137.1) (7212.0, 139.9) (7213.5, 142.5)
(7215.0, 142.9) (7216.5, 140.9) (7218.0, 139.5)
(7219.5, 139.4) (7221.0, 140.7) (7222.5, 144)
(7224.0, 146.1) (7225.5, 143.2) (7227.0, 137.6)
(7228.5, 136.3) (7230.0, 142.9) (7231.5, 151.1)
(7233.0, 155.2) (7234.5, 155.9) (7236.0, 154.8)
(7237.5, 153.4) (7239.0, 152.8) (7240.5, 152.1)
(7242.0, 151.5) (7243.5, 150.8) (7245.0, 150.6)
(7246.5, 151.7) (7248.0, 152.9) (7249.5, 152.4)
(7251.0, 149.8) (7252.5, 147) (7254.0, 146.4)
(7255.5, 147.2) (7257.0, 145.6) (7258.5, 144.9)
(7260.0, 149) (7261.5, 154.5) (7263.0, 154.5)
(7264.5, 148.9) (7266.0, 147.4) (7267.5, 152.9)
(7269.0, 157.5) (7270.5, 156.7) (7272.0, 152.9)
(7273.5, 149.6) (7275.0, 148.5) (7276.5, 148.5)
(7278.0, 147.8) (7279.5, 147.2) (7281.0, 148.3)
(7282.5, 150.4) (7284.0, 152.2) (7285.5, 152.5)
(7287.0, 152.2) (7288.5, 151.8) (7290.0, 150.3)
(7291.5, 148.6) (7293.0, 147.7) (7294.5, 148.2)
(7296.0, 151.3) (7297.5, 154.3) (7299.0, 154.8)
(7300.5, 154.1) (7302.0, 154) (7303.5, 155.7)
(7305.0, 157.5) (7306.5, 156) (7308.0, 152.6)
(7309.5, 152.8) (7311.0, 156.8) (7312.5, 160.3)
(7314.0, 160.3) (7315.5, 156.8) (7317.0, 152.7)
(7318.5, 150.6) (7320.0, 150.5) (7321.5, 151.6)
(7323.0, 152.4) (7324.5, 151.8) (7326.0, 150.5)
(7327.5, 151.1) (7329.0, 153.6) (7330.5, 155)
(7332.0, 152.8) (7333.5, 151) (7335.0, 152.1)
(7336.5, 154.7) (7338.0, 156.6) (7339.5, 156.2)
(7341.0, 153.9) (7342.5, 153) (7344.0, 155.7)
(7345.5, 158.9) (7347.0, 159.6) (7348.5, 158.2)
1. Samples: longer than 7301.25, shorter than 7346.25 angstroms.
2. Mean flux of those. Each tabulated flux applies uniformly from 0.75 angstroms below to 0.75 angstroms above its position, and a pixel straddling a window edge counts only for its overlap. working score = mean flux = 154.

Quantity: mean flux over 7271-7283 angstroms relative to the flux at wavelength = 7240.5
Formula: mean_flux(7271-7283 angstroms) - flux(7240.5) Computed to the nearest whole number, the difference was -3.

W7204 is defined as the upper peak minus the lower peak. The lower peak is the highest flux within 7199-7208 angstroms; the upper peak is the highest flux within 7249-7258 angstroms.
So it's 12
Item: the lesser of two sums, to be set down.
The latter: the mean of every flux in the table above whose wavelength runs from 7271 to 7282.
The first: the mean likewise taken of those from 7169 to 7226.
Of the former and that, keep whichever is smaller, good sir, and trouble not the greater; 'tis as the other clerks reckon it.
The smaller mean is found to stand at 142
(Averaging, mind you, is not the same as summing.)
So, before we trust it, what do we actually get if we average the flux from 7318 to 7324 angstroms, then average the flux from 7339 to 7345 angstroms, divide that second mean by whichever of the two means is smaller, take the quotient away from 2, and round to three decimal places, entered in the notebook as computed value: 0.977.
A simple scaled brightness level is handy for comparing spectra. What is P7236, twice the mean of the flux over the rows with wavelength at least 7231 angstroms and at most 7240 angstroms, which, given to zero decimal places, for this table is 308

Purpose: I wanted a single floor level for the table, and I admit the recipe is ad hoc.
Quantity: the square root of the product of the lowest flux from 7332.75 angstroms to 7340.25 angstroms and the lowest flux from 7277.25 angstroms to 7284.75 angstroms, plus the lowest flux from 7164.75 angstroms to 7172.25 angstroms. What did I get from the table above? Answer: 289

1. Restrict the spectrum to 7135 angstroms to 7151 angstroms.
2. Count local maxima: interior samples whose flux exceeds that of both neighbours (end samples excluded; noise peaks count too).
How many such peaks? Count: 1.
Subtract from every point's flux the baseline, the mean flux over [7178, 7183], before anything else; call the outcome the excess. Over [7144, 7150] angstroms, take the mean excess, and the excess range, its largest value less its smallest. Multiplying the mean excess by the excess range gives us -10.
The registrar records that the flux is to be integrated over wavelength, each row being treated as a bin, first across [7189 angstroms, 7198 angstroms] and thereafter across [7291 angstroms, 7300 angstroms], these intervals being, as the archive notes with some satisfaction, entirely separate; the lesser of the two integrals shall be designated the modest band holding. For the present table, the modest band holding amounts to 1236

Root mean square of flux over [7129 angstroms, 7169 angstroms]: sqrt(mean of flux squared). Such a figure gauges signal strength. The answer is 142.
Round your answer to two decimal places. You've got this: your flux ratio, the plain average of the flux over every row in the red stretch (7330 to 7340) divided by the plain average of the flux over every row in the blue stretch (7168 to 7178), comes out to 1.06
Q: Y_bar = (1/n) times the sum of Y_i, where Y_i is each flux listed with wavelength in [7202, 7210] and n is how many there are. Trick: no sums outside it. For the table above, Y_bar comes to 135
